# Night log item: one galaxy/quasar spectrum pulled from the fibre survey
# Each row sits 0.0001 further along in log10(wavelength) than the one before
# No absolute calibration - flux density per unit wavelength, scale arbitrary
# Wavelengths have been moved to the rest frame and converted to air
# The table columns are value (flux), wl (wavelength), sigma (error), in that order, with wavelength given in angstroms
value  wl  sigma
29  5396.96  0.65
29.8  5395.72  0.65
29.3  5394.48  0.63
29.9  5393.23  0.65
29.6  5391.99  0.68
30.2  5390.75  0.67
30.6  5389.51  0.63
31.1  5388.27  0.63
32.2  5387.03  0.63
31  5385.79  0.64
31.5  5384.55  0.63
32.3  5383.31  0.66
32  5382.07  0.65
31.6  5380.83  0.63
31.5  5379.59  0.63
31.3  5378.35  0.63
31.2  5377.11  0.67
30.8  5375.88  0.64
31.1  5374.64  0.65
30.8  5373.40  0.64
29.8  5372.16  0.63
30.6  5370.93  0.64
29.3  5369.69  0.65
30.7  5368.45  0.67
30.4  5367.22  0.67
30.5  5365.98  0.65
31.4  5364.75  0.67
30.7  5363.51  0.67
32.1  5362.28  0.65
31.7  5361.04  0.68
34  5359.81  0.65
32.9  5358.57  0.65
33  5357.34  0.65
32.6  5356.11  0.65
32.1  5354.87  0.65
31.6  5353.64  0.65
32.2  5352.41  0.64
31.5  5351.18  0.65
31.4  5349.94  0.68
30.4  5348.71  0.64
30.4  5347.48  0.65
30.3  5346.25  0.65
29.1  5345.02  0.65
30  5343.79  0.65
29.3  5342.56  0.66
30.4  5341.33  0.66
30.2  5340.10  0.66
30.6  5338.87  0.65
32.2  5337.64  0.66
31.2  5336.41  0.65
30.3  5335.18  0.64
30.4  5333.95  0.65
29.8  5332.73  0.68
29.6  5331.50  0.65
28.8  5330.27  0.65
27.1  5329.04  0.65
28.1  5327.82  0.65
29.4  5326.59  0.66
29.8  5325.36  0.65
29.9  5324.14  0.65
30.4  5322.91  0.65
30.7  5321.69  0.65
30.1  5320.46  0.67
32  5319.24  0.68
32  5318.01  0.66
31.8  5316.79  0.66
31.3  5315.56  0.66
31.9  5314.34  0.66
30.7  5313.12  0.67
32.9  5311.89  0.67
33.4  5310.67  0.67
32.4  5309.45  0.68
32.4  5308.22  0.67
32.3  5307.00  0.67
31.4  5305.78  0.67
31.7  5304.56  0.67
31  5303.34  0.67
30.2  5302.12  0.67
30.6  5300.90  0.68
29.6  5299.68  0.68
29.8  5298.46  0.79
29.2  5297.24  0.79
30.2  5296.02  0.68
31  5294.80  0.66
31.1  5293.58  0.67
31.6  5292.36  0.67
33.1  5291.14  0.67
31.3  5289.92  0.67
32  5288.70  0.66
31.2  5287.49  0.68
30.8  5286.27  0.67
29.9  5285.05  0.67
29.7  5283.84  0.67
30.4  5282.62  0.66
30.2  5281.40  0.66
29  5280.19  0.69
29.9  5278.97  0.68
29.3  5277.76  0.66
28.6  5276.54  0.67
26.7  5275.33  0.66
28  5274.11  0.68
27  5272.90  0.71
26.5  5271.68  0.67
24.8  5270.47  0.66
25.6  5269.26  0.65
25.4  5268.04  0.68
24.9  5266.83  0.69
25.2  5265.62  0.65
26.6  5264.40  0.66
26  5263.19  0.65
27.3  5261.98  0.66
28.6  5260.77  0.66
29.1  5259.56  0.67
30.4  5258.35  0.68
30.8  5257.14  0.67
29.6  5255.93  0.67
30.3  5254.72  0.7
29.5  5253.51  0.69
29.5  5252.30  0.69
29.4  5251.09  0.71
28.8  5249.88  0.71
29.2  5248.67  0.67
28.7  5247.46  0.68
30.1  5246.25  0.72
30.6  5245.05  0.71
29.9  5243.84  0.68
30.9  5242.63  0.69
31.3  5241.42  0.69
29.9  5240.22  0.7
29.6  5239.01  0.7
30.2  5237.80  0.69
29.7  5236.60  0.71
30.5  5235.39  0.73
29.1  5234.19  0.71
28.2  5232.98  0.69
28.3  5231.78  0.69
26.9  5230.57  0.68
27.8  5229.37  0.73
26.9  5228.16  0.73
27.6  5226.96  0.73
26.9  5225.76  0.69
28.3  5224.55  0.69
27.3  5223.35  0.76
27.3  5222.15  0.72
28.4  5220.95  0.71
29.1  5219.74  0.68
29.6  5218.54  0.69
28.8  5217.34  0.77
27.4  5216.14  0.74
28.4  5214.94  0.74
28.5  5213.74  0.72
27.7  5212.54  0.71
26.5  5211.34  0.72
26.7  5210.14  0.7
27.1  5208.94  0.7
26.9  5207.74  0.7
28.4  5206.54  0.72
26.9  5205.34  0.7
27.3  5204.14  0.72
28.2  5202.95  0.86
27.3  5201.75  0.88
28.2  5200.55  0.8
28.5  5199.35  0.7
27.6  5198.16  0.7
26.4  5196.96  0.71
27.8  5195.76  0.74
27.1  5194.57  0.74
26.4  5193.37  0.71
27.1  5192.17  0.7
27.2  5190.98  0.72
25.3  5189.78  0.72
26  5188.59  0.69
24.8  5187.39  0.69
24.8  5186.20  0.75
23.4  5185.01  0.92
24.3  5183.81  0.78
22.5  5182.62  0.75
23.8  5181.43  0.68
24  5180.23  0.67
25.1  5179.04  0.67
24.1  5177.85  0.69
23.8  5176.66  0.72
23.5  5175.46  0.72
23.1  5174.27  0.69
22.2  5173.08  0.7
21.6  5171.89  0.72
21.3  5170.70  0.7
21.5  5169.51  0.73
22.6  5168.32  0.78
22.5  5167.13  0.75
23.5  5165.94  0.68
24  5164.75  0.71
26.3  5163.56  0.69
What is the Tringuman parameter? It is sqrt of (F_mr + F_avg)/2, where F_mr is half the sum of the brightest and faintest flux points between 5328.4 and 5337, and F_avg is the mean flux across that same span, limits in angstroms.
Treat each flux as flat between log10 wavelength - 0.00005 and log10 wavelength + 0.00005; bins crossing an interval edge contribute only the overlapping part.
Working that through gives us 5.42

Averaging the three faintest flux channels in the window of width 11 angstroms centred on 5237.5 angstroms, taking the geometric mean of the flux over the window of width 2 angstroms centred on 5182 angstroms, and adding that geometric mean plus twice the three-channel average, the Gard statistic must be 81.1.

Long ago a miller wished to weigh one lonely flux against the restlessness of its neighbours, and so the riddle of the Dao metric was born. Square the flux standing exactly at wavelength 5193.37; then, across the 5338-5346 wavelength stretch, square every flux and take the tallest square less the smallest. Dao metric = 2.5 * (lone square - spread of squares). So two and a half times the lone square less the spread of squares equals 1519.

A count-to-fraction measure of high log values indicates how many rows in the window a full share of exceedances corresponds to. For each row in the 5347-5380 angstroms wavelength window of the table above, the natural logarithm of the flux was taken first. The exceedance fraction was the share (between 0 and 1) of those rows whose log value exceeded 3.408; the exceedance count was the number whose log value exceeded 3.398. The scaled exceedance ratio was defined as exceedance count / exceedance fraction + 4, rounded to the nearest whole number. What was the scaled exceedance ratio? 31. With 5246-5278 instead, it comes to 40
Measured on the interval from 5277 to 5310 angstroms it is 36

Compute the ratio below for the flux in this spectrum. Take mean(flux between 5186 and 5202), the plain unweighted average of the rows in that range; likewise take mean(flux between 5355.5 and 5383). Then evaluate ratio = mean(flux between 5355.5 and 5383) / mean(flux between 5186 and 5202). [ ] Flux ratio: 1.17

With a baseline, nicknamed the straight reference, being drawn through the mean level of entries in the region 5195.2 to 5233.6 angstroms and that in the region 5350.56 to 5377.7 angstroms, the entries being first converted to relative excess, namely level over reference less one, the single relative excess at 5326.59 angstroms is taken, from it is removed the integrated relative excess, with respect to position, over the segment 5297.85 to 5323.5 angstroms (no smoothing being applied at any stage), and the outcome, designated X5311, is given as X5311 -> -1.12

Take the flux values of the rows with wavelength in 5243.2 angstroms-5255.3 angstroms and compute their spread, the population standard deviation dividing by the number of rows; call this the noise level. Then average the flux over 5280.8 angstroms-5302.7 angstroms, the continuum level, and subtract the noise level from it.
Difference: 30.1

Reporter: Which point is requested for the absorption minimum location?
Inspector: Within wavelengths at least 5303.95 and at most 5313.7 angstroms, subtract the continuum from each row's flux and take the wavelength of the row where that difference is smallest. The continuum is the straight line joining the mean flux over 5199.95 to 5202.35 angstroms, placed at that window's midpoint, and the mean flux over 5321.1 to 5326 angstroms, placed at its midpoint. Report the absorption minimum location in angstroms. 5313.12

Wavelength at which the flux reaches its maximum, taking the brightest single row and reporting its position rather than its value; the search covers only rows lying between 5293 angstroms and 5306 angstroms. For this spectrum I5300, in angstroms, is 5304.56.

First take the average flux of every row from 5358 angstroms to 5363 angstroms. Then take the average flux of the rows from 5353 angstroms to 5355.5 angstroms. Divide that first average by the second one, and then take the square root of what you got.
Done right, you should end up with 1.01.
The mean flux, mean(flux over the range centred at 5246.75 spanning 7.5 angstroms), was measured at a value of 29.6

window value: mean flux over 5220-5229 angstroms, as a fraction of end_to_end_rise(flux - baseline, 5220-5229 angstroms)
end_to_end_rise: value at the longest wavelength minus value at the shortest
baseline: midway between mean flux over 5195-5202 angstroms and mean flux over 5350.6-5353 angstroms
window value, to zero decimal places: -18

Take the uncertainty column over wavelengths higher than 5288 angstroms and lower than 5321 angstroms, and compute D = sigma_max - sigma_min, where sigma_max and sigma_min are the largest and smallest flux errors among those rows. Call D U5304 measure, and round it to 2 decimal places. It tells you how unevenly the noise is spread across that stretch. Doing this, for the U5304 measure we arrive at 0.13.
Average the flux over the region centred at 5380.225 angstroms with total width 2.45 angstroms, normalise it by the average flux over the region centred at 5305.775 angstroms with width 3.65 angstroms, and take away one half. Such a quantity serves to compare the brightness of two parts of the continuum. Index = 0.49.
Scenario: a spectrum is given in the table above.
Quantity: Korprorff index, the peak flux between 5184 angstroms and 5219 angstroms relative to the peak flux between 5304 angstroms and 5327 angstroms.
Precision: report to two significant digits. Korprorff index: 0.89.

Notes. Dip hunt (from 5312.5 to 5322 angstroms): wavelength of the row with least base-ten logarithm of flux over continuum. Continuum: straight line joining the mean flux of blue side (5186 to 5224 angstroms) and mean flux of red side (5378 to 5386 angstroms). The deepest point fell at 5320.46 angstroms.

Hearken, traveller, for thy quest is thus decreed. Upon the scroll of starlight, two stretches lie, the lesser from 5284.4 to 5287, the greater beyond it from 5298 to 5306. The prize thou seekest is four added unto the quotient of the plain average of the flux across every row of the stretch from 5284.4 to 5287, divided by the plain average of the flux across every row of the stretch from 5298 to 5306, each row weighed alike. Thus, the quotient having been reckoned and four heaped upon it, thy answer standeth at 4.99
